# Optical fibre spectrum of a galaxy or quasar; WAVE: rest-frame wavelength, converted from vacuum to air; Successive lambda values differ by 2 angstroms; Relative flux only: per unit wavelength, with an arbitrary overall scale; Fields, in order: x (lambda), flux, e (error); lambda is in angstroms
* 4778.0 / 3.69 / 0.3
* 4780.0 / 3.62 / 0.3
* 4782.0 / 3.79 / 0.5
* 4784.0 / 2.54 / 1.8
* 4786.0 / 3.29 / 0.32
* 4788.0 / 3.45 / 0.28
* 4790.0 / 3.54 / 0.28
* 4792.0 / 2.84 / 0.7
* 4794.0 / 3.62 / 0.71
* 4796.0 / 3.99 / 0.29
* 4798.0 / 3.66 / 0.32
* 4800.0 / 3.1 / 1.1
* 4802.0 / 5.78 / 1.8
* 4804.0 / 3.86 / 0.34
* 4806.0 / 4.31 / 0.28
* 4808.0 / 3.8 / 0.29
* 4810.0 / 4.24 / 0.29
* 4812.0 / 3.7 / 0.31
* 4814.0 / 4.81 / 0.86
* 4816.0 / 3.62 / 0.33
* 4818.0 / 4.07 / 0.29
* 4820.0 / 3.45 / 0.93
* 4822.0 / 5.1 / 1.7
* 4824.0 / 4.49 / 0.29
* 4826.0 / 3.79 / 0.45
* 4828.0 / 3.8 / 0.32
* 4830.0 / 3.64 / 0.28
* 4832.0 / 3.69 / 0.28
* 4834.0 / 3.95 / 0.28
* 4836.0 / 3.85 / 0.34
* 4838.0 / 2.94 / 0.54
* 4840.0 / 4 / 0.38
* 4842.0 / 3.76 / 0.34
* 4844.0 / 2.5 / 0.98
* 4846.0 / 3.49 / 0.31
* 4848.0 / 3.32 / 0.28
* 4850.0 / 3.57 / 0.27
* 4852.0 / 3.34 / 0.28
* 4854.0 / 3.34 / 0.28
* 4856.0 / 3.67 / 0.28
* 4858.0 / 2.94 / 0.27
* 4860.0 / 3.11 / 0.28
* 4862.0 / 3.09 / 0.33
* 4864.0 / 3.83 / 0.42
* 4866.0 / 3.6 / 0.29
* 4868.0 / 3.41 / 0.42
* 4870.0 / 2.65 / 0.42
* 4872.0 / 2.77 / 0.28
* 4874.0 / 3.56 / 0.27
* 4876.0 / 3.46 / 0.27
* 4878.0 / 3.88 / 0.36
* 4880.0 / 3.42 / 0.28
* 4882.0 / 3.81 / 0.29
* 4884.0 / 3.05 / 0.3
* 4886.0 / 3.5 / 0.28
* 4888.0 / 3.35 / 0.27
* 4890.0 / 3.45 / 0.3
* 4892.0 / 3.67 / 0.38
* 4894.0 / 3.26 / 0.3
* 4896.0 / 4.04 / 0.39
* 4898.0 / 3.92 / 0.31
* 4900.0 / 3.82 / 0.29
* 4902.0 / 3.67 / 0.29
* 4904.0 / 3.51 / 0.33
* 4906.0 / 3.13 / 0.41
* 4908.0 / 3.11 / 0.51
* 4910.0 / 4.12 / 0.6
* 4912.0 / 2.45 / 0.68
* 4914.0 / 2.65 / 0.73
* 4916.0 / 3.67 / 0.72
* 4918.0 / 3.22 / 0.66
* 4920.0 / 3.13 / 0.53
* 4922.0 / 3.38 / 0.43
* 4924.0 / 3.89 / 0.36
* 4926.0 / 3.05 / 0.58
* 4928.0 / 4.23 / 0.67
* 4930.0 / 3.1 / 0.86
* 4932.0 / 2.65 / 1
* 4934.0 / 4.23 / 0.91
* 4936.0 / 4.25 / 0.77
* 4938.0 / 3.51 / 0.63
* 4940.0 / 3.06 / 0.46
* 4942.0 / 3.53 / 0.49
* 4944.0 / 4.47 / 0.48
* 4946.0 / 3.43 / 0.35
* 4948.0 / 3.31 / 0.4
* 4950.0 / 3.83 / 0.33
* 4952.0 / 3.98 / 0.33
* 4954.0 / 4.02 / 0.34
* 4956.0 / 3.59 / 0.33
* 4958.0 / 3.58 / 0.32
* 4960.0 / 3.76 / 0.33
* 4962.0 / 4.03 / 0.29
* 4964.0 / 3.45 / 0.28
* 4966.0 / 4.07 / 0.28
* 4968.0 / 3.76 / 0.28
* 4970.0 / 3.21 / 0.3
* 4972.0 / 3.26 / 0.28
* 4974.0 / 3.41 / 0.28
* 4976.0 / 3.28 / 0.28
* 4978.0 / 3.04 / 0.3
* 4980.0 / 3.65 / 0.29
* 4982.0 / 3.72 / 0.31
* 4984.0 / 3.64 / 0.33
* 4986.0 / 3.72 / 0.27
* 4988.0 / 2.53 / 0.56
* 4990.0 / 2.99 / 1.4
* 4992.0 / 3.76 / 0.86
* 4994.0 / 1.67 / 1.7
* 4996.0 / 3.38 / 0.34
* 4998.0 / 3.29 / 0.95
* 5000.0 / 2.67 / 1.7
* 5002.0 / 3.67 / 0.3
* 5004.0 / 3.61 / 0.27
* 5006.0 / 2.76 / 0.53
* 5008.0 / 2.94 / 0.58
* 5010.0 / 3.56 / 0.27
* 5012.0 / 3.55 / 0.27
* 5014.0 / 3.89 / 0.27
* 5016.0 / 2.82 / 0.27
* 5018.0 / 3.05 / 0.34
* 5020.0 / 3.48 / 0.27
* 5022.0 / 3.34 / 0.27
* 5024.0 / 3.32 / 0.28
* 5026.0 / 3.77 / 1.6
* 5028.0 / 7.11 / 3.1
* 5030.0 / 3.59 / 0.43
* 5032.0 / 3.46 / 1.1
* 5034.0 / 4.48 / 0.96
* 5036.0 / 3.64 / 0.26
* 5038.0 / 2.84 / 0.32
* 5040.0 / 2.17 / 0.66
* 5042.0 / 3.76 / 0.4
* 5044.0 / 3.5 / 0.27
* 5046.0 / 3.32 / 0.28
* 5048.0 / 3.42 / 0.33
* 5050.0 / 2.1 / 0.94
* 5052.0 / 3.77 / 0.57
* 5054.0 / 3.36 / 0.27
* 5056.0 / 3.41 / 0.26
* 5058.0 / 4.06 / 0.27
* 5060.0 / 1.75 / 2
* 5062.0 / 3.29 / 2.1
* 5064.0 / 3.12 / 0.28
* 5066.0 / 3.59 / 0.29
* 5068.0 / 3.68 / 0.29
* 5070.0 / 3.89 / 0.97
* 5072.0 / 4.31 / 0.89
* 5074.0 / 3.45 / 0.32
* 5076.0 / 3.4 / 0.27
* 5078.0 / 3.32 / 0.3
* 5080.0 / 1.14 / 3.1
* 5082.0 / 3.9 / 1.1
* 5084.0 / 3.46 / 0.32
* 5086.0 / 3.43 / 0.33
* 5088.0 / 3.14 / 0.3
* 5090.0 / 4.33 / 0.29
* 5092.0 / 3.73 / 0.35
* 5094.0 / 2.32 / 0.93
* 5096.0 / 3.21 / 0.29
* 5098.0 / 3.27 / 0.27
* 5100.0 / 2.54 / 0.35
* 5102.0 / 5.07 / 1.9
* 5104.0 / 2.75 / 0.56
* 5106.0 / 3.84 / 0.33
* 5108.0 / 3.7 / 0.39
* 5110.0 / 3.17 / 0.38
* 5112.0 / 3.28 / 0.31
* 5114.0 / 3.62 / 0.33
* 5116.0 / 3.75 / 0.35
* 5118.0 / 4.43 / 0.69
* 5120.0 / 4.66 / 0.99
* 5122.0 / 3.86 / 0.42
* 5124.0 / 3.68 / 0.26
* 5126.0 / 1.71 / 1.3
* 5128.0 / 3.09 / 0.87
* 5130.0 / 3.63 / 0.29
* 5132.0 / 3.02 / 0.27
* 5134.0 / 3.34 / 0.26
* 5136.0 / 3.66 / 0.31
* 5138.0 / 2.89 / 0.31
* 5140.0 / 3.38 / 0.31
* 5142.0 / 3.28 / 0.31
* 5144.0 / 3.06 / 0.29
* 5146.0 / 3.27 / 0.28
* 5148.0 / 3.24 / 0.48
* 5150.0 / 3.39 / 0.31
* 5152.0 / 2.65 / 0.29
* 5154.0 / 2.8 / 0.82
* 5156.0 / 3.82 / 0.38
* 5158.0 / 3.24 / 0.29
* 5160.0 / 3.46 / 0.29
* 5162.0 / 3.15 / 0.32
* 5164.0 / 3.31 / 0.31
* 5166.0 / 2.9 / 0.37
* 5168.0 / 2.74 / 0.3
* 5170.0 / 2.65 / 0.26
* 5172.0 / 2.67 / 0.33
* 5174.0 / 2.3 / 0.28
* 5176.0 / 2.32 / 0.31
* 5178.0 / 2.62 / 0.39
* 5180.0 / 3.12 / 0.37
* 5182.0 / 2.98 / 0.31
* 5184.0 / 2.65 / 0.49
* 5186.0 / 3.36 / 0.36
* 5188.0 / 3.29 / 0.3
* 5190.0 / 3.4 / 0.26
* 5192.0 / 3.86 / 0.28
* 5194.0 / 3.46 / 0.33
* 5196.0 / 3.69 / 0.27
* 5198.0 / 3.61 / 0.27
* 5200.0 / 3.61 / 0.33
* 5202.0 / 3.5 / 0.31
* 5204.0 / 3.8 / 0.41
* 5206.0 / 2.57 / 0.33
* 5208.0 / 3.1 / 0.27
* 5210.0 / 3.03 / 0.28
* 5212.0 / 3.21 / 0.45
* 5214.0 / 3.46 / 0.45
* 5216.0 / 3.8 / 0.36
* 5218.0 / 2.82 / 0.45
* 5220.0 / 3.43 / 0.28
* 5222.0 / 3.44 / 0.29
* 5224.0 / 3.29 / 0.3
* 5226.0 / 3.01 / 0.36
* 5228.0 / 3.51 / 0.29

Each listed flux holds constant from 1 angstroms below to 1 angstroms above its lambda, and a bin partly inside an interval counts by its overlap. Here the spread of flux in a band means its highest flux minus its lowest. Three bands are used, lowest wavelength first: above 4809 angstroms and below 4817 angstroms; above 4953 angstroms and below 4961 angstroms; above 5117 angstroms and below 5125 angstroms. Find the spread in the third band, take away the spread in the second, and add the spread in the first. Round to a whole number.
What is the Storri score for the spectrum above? 2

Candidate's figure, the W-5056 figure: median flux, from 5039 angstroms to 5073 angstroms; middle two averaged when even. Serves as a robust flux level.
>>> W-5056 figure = 3.42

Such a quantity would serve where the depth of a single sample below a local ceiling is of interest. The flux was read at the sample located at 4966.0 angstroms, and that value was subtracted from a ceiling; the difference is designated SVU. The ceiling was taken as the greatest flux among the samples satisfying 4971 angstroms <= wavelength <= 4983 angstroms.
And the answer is -0.35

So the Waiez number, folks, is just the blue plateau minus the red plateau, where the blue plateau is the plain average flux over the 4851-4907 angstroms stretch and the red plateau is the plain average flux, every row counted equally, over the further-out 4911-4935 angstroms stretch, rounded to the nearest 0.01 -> 0.13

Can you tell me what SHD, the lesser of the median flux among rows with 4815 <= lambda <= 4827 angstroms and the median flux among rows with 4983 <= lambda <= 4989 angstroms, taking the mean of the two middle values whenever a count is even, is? 3.6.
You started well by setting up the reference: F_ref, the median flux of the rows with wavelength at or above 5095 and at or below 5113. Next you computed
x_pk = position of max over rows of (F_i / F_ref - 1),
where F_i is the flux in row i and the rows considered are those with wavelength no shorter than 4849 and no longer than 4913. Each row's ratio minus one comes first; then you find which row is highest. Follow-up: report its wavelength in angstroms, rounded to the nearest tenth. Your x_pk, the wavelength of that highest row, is 4910.0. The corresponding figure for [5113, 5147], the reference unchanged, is 5120.0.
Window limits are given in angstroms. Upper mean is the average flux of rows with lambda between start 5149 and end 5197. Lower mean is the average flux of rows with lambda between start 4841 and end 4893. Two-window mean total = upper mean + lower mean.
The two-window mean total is 6.4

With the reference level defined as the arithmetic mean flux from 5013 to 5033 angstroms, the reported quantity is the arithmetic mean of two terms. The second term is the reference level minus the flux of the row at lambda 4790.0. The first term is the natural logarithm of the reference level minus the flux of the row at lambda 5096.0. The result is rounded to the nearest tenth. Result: -0.2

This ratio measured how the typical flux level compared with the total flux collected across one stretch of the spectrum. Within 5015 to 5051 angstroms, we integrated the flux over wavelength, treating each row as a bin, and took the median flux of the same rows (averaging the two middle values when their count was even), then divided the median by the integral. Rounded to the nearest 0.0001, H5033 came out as 0.0272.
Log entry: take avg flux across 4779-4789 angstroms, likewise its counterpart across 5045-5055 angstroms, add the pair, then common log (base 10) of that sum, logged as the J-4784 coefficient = 0.82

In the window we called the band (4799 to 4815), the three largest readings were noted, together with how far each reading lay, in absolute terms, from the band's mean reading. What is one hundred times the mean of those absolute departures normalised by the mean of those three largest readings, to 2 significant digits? 12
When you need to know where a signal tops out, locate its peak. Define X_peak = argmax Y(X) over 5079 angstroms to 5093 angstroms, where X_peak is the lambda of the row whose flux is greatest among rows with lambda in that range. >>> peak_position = 5090.0 angstroms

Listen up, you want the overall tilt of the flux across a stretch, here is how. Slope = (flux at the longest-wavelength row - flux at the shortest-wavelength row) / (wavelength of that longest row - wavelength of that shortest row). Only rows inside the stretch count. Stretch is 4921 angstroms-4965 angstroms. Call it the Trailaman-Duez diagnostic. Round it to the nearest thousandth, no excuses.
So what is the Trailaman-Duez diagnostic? 0.002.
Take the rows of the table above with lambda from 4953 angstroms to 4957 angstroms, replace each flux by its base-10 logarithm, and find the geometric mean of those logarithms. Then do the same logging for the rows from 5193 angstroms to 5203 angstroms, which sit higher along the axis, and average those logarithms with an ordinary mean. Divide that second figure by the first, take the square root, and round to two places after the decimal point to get 0.98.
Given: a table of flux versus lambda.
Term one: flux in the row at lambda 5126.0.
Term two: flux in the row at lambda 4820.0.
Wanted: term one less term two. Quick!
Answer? -1.7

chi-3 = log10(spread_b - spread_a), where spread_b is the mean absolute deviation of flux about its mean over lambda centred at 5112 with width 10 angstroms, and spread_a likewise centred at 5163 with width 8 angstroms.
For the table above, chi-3 -1.4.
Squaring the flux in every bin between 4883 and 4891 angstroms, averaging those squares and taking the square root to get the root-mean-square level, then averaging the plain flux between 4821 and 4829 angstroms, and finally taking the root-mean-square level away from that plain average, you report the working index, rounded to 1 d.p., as 1.0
